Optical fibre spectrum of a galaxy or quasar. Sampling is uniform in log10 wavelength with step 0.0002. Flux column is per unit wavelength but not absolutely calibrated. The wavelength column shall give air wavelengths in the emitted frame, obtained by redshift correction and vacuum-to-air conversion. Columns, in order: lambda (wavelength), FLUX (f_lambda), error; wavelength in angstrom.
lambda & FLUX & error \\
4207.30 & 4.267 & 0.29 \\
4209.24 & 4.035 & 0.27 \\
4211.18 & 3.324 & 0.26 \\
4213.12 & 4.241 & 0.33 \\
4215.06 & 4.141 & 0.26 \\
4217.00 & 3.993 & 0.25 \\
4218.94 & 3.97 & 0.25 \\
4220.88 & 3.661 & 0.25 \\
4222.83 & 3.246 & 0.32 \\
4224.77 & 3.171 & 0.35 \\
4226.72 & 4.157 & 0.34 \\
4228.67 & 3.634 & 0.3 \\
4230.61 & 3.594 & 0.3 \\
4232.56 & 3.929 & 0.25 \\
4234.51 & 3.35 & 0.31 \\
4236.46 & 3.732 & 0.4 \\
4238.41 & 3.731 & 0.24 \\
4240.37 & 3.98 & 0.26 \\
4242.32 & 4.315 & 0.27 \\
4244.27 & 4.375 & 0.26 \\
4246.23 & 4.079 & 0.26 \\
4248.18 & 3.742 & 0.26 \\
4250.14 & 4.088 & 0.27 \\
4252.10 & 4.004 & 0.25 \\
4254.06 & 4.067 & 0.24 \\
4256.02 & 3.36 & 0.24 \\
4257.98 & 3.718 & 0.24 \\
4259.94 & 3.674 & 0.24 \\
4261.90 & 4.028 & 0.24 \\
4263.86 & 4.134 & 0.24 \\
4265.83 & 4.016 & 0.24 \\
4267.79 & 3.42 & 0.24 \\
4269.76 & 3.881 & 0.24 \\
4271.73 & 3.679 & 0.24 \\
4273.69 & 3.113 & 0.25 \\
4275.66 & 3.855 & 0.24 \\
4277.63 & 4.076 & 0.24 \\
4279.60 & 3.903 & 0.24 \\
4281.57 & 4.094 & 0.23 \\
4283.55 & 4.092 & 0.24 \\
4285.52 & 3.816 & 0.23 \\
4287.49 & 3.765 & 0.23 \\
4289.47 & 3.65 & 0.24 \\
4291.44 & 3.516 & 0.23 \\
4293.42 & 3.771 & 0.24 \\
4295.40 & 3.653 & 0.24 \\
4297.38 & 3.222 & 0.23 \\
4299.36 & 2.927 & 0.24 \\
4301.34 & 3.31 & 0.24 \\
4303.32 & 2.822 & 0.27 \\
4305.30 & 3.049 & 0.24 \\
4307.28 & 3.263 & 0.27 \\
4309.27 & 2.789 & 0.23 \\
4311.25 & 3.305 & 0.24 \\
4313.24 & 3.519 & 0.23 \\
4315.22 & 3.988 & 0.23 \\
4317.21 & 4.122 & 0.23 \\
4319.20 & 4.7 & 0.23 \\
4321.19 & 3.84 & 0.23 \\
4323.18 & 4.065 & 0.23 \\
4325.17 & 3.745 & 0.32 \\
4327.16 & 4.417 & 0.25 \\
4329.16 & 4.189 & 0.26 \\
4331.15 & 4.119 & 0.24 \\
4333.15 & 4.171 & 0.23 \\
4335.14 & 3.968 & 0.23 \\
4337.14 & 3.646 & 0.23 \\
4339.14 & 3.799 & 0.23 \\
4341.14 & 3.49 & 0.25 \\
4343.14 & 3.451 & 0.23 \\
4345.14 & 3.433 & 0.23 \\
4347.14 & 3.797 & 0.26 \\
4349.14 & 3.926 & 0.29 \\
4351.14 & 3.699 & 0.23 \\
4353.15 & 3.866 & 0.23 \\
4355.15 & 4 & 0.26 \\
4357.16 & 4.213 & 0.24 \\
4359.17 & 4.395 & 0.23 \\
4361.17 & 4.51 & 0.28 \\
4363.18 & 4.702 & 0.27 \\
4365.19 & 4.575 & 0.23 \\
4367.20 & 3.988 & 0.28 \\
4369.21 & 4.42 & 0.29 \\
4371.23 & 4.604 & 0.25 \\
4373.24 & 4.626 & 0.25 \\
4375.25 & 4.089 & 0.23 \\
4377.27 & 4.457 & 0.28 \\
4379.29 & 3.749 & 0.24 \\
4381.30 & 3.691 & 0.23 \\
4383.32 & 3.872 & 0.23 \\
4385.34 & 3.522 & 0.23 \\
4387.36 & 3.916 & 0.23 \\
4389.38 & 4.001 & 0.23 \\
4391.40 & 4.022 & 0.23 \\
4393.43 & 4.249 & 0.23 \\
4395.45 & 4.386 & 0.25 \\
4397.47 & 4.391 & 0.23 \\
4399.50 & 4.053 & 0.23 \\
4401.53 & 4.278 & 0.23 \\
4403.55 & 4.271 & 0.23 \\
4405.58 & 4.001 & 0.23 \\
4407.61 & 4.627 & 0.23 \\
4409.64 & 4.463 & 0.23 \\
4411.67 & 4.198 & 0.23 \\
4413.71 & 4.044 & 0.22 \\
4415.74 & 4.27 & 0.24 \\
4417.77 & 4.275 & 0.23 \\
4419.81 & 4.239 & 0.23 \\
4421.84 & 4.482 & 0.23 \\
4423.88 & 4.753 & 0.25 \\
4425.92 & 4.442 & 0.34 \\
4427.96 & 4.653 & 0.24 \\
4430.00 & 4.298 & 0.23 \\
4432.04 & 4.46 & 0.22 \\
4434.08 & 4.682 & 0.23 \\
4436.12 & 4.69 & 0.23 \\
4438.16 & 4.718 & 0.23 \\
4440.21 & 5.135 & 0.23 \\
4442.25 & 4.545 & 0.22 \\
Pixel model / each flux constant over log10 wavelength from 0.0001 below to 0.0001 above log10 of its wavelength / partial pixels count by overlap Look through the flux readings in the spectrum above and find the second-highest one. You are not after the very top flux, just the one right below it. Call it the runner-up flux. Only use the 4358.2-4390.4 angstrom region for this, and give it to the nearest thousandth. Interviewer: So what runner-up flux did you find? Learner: 4.626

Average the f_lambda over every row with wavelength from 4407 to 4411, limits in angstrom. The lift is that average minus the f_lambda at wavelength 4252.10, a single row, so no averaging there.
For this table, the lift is 0.5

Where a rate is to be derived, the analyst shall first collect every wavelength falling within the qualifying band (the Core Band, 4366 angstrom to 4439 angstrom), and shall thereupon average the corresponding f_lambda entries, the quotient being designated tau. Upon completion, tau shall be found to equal 4.27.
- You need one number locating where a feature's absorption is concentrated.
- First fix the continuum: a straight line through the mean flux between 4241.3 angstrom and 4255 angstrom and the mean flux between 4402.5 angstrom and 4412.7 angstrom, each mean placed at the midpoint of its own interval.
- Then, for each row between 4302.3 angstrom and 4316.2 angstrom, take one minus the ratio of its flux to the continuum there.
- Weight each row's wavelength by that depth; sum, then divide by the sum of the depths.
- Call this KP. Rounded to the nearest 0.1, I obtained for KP 4307.9 angstrom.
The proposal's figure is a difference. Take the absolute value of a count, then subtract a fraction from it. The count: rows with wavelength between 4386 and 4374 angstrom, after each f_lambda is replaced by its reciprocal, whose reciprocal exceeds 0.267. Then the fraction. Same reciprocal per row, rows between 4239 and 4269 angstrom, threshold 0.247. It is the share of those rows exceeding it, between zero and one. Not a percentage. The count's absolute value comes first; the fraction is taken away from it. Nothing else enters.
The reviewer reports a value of 1.4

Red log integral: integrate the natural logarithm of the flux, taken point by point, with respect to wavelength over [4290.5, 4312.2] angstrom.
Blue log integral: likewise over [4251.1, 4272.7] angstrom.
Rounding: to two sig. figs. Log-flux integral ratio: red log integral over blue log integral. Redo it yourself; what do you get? 0.88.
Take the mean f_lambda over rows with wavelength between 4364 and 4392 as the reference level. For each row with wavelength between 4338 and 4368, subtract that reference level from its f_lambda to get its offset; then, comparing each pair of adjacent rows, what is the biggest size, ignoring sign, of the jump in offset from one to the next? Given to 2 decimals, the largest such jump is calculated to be 0.59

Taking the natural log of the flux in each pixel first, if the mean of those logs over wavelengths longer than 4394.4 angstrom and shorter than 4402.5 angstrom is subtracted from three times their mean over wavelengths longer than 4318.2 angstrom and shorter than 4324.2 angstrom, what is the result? 2.84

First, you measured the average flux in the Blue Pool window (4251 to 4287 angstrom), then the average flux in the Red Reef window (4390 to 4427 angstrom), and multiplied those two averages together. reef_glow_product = 16.5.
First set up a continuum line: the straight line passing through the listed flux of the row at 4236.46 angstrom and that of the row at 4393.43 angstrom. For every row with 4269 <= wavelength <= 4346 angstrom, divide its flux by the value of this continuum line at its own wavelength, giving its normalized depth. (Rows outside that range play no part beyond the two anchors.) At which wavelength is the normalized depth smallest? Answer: 4309.27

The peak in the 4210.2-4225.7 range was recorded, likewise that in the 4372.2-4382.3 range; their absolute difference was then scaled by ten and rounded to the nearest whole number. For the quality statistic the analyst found 4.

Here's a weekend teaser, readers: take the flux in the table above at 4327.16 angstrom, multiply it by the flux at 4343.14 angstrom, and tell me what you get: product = 15.2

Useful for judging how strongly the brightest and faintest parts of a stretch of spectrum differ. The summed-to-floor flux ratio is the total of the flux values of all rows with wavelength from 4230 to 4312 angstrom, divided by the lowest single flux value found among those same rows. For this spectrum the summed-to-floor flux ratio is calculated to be 56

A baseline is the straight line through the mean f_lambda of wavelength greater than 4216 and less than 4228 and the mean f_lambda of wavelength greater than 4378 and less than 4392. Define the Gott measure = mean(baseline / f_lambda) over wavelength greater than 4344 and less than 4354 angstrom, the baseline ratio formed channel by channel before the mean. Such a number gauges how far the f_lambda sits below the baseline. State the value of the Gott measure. 1.02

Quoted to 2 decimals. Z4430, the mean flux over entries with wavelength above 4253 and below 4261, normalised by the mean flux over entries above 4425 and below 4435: 0.82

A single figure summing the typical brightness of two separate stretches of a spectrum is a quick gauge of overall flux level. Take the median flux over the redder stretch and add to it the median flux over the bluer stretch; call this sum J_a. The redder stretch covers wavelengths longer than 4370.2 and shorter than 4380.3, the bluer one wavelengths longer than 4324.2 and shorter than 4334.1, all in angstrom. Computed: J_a 8.6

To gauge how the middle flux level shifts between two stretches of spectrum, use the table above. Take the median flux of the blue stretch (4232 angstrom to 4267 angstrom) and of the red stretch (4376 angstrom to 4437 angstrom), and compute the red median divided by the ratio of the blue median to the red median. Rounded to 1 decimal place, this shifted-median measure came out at 4.6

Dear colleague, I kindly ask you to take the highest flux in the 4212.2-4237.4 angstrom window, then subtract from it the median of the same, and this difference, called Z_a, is 0.51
